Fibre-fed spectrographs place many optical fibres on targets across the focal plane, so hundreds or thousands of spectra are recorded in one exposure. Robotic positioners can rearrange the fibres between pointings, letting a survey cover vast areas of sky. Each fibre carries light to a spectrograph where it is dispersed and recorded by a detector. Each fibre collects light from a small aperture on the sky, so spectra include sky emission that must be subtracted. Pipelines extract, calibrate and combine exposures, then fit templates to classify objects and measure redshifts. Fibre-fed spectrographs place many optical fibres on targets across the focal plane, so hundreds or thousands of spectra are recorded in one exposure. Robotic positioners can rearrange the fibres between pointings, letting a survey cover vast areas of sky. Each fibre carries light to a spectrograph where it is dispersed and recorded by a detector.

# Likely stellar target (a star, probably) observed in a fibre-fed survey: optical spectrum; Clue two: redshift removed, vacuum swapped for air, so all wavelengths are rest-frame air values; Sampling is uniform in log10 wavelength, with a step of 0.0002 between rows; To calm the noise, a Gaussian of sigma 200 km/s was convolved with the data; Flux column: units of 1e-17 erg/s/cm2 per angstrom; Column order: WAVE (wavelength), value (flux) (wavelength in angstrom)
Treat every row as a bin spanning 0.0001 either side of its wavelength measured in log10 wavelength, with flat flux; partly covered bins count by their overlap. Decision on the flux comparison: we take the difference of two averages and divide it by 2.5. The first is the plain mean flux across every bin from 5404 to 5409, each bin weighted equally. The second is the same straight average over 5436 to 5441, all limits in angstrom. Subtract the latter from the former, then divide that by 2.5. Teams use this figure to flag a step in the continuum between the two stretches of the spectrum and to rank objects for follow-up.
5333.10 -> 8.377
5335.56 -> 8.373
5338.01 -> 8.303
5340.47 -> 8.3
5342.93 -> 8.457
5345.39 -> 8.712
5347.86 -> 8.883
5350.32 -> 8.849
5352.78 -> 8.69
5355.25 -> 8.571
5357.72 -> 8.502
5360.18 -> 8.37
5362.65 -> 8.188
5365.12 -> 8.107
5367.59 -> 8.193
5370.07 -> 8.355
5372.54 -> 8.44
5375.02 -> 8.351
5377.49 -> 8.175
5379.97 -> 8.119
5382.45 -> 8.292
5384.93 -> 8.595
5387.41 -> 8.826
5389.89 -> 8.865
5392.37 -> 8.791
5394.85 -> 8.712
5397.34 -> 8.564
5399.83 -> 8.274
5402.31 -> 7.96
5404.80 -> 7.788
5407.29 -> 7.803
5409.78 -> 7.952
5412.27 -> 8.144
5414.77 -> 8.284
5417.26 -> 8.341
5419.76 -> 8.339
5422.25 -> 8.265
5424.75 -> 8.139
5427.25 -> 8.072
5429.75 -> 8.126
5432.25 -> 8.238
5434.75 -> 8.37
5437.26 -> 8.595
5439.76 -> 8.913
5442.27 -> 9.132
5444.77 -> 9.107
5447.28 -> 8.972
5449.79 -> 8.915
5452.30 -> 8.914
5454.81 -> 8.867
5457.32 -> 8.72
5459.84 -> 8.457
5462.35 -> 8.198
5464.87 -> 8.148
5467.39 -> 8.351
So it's -0.38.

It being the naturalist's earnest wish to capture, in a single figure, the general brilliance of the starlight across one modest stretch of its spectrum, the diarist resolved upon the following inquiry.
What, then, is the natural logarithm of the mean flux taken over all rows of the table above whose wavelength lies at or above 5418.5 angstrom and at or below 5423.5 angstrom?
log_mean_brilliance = 2.12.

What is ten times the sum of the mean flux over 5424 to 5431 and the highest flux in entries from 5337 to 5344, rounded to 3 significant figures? 166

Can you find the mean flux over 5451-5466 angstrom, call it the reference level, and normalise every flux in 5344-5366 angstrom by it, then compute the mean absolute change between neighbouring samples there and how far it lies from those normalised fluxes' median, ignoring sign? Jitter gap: 0.99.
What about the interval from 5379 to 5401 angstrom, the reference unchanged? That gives 0.99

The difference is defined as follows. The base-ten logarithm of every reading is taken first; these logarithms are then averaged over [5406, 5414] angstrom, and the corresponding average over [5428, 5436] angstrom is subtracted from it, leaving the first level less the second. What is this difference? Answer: -0.01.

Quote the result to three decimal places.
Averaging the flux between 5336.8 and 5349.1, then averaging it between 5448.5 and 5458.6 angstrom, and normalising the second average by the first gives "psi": 1.038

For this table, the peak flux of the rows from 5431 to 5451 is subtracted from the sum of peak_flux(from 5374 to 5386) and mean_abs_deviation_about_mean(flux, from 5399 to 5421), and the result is -0.34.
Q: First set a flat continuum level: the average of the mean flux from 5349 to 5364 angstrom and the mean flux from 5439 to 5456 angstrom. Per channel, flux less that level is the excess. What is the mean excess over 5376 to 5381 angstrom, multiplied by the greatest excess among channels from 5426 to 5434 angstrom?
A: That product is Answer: 0.31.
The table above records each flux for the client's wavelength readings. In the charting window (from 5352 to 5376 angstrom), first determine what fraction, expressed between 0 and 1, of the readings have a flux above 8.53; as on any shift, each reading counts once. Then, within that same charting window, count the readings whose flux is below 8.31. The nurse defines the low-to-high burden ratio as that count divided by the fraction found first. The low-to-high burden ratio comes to 15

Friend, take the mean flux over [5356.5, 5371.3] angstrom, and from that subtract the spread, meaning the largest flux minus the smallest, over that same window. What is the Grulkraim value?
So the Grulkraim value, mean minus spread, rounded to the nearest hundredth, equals 7.89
